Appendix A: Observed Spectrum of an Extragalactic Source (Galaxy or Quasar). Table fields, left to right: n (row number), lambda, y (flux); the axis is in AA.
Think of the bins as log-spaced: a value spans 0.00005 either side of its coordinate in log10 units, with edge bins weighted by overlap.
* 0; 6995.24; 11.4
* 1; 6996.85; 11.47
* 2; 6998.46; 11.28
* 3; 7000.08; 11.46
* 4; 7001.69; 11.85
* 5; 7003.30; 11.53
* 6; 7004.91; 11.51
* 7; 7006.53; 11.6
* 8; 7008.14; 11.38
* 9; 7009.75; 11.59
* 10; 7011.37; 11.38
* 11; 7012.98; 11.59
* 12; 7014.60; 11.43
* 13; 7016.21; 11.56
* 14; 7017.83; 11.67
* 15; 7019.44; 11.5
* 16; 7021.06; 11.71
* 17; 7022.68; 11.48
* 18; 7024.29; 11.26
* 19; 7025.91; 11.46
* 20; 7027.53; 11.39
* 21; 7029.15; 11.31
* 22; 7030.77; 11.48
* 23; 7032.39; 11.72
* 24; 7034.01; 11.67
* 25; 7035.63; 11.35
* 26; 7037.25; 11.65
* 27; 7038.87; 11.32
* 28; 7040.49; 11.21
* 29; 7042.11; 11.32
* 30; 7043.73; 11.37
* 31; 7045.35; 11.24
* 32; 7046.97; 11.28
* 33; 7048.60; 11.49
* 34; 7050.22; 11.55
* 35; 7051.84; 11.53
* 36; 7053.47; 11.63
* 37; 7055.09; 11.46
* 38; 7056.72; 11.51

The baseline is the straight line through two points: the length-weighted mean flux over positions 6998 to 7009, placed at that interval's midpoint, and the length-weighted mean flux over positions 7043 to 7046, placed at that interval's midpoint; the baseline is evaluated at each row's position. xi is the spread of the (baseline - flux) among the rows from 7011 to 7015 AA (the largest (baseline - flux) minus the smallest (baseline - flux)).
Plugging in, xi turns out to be 0.22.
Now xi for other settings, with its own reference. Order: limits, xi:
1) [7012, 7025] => 0.43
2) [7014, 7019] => 0.26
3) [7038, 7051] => 0.39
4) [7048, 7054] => 0.16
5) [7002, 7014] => 0.23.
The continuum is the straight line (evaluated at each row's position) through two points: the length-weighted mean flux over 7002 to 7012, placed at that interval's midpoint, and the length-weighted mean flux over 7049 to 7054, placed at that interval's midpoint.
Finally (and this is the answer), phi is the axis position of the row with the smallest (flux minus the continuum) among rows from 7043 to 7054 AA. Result 7045.35 AA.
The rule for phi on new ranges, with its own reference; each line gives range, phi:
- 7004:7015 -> 7011.37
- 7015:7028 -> 7024.29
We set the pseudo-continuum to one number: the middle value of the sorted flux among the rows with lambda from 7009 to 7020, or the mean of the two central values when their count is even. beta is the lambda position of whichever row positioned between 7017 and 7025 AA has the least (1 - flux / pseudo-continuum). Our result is 7021.06 AA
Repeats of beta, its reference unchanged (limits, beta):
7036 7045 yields 7037.25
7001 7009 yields 7001.69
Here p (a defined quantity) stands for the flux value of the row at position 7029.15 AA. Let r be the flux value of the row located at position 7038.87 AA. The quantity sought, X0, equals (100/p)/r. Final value 0.781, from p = 11.31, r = 11.32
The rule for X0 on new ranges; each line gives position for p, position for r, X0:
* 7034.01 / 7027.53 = 0.752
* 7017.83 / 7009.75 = 0.739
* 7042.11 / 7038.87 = 0.780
